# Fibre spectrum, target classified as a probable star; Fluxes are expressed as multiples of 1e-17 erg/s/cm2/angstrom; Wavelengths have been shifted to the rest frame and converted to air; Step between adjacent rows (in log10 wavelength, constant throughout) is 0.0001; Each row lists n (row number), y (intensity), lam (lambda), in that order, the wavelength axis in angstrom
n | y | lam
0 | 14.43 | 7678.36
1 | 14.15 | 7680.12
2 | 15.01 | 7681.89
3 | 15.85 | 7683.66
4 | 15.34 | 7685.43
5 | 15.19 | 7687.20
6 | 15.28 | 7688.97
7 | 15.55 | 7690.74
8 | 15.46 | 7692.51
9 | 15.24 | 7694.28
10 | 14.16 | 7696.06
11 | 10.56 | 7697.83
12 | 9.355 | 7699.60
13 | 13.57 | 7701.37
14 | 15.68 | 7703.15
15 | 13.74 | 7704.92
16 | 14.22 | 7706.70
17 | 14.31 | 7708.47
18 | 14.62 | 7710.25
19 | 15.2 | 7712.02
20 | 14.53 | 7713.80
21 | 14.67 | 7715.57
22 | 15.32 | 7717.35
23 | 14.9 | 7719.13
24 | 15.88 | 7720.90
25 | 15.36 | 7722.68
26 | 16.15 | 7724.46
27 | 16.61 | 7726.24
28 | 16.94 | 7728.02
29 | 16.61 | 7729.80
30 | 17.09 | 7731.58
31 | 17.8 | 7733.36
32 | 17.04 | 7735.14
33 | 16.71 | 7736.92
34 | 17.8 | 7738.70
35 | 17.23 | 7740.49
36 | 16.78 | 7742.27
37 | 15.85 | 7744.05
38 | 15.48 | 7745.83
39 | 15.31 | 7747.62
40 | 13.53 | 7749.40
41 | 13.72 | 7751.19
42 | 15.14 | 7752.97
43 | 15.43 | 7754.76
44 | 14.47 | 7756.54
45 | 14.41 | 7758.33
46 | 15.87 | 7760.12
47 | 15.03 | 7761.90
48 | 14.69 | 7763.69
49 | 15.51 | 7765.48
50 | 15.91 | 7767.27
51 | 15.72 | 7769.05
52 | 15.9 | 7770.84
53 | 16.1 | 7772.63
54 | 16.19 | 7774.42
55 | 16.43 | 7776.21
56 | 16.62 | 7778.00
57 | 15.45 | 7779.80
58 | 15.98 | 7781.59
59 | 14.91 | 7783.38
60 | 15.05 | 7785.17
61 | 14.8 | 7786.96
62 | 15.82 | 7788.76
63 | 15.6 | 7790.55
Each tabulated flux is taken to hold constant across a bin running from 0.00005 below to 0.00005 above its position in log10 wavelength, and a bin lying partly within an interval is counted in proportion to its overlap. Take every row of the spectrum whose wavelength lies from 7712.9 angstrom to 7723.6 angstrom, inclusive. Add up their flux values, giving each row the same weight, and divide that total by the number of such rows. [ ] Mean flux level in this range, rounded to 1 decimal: 15.1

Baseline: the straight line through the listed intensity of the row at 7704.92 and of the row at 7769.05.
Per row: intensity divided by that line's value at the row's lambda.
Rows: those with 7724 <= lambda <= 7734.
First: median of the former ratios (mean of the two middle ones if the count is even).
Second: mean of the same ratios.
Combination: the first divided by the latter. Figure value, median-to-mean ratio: 1.00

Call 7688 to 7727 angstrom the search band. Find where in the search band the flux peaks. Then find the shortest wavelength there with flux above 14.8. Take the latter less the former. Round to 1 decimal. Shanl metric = -37.3 angstrom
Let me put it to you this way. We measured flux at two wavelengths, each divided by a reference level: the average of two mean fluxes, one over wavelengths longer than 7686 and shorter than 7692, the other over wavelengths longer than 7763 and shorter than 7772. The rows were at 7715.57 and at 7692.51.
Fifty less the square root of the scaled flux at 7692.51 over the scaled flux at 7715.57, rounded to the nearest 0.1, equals 49.0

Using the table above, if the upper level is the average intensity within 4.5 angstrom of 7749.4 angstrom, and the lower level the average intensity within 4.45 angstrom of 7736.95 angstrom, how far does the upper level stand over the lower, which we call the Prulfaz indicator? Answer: -2.7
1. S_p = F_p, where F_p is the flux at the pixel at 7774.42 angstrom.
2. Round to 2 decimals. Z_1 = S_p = 16.19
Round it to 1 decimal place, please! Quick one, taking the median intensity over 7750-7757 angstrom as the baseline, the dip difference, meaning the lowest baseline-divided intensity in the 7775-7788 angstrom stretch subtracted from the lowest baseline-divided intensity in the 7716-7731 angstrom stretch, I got 0.0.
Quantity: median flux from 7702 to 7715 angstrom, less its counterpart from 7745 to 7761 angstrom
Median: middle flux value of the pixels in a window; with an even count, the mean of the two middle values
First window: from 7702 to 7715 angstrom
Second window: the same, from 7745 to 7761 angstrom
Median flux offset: -0.61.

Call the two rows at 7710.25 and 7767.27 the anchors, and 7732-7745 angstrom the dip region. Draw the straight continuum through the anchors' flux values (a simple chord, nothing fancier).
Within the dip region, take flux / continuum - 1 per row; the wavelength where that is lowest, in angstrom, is 7744.05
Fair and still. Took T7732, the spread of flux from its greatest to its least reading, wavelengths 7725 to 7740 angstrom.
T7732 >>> 1.2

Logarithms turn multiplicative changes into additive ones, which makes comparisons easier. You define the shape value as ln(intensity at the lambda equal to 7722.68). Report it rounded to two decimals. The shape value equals 2.73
